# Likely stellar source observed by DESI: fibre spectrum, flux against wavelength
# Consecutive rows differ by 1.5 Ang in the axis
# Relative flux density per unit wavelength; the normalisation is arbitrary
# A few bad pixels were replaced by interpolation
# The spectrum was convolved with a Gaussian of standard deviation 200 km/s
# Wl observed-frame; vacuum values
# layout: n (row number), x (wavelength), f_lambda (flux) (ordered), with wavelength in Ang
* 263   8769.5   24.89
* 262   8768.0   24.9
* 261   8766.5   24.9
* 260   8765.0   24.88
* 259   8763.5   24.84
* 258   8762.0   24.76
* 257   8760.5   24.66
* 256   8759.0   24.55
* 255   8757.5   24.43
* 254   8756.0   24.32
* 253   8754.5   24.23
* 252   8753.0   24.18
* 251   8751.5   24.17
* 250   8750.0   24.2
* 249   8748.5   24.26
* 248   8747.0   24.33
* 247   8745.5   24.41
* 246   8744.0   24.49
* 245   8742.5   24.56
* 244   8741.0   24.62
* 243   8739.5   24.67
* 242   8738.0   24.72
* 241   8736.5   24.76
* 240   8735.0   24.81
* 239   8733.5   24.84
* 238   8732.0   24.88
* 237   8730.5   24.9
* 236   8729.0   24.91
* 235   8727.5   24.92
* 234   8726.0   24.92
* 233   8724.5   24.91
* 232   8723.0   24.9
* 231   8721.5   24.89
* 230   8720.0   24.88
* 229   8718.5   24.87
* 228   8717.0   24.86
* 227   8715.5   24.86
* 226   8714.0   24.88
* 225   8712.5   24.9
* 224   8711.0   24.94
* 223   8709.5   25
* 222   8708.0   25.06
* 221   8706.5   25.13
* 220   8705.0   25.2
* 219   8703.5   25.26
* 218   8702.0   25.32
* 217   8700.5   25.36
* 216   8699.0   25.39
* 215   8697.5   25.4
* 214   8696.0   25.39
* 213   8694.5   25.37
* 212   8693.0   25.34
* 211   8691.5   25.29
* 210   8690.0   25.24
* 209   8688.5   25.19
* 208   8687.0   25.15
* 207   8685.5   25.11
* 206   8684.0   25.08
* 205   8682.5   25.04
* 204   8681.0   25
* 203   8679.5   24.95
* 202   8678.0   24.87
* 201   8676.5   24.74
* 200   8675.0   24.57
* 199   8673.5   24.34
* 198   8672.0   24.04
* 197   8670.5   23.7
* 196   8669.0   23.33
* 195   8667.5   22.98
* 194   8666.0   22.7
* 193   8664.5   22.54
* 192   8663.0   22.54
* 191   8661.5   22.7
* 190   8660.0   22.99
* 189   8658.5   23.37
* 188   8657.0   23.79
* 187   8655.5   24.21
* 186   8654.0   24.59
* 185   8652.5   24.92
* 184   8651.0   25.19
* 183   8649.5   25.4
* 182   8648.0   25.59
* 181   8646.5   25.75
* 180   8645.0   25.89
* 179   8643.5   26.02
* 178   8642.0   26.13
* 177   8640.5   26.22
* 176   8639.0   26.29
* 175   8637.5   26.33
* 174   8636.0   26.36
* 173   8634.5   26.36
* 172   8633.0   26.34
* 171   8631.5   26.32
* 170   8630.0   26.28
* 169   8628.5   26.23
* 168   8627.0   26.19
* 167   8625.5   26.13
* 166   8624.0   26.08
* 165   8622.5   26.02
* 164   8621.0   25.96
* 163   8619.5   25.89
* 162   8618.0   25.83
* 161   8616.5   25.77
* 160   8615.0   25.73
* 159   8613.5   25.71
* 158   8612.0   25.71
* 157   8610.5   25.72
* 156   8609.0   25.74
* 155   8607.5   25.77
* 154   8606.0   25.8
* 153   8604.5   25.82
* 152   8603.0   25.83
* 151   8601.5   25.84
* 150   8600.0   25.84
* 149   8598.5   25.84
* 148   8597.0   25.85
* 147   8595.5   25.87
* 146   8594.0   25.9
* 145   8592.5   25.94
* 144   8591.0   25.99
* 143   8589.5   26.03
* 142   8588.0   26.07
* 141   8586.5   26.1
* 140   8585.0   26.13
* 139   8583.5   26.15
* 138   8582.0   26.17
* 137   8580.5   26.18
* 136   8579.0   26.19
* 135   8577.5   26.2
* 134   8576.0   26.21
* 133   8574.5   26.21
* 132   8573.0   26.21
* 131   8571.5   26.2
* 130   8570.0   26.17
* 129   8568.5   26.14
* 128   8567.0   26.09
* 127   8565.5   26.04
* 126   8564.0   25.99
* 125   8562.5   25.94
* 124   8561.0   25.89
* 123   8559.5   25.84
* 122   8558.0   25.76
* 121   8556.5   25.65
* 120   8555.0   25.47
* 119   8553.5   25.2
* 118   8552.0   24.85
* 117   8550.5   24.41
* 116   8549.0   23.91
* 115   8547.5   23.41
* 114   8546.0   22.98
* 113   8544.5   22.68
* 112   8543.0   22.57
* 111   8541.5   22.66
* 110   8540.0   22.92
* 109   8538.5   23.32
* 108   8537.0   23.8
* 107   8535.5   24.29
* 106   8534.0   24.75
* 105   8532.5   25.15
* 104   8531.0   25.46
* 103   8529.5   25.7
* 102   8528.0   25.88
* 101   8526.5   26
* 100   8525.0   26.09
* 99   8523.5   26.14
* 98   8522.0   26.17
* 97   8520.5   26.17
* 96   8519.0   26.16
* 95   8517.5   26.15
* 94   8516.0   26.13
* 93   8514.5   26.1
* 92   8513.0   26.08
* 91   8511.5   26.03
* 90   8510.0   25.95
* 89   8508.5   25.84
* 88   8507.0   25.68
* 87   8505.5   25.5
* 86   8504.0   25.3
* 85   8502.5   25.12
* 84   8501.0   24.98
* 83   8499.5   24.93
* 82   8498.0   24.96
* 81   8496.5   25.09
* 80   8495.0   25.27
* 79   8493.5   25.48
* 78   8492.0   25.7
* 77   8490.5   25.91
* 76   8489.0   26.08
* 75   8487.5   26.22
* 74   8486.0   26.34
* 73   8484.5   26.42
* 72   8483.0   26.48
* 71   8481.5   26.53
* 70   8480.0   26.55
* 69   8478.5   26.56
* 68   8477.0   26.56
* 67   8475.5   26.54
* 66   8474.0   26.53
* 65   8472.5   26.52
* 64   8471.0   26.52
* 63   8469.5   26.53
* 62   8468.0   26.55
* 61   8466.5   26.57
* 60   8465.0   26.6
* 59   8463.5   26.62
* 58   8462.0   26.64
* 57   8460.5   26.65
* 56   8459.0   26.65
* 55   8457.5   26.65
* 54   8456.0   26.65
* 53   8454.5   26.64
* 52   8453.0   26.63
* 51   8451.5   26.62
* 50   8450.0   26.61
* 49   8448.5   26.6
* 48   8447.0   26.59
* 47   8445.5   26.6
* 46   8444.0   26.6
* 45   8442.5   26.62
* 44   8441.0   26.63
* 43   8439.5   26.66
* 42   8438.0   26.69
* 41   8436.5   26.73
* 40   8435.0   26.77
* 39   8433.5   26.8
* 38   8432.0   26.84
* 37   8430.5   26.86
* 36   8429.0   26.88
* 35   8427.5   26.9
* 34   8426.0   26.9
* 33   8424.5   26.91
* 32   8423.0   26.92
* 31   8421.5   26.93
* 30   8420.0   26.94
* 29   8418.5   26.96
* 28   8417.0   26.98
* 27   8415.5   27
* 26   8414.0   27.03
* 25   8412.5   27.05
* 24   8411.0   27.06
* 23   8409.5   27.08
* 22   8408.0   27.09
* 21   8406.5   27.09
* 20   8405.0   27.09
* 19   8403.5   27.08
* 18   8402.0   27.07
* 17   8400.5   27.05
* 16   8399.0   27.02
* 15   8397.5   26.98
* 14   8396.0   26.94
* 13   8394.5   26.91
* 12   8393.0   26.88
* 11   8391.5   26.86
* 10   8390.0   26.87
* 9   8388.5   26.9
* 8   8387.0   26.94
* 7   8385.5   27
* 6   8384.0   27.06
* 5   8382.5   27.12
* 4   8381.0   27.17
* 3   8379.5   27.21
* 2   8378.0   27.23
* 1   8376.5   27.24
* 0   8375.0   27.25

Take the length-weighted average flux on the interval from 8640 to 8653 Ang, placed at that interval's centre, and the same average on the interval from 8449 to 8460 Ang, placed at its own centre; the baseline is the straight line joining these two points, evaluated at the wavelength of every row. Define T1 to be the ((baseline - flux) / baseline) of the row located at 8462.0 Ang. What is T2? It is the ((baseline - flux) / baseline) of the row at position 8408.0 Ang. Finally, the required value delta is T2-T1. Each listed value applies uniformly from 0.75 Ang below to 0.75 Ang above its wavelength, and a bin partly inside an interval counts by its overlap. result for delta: -0.007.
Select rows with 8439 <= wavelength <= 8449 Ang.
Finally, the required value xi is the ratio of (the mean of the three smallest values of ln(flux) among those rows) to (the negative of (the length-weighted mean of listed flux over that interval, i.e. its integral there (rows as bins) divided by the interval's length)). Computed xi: -0.123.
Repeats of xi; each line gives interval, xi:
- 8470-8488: -0.123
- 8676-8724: -0.128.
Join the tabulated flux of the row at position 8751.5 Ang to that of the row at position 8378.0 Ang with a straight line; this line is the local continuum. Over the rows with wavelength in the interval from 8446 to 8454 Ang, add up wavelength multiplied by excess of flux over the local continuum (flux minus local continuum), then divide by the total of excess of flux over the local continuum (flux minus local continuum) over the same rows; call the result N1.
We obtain 8447.8 Ang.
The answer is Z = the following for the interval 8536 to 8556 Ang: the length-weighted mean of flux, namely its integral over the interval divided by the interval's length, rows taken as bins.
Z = 23.7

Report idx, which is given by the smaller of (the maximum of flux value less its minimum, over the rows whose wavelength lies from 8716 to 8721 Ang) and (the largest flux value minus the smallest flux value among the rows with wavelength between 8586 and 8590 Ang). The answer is 0.020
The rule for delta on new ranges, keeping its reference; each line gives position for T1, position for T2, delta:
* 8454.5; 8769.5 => 0.007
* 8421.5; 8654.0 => 0.046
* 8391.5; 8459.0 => -0.005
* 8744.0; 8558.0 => -0.014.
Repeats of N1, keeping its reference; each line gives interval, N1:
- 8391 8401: 8394.0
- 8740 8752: 8743.6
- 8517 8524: 8520.9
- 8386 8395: 8390.6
